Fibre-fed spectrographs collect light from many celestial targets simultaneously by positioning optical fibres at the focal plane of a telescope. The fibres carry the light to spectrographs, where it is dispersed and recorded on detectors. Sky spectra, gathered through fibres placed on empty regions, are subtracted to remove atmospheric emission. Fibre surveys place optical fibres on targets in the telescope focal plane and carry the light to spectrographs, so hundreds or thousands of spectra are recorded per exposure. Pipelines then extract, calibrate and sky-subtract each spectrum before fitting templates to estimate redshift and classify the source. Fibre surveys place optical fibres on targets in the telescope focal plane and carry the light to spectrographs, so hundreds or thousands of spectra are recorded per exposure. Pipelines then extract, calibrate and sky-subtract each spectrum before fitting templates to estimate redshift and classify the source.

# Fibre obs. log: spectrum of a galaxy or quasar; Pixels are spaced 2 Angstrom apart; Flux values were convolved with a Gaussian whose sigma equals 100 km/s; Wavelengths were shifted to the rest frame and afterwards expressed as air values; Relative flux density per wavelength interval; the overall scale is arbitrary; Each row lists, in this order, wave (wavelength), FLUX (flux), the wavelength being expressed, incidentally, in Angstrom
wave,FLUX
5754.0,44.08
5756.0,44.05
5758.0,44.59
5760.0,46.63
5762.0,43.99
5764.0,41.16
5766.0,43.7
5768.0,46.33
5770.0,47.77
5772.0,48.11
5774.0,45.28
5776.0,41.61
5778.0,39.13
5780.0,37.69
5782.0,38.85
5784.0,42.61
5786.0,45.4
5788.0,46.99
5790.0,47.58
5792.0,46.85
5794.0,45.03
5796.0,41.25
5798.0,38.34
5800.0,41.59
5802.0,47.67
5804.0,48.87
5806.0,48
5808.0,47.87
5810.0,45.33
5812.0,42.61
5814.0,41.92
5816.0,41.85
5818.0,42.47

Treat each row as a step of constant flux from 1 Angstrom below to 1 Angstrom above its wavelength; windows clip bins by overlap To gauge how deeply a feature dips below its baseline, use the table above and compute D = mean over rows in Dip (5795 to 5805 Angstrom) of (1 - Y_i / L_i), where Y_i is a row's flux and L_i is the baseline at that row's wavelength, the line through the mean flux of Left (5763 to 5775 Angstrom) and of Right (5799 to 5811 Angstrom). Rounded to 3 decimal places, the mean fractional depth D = 0.062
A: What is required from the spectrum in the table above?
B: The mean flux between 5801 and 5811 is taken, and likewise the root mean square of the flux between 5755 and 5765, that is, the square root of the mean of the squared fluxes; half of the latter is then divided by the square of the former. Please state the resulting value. 0.0098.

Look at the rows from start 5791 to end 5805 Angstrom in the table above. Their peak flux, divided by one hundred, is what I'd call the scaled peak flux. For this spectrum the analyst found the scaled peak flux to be 0.489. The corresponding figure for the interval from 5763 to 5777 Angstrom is 0.481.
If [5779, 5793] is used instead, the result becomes 0.476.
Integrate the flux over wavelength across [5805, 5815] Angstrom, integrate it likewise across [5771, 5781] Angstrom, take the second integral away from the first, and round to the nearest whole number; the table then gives 28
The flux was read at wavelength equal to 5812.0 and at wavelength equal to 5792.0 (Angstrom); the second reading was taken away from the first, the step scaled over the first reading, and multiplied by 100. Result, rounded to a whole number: -10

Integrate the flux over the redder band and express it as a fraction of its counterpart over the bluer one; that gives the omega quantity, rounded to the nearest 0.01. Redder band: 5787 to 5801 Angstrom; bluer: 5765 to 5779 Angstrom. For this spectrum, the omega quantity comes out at 0.99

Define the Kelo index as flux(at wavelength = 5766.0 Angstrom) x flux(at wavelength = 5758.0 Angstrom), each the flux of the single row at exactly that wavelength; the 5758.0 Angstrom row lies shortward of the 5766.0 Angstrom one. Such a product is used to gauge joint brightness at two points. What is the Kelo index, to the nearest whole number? 1949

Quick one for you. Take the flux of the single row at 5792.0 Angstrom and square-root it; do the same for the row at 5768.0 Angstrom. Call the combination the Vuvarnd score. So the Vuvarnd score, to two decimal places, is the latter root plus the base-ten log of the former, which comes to 7.64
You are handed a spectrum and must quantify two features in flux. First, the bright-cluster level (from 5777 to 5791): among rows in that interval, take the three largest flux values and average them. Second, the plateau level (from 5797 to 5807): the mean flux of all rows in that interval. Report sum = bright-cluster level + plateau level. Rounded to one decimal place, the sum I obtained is 91.6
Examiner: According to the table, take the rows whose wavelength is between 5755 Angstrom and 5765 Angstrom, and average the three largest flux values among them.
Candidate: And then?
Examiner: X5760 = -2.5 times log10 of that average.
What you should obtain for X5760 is -4.14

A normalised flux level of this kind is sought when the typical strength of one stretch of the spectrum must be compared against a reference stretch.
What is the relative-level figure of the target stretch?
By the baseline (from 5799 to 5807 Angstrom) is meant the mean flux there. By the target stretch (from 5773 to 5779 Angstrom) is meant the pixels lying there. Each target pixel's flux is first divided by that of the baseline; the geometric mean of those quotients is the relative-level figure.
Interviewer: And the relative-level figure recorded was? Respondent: 0.90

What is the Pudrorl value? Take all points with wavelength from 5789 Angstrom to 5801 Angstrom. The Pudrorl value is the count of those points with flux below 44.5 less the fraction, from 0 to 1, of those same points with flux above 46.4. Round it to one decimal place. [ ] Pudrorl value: 2.7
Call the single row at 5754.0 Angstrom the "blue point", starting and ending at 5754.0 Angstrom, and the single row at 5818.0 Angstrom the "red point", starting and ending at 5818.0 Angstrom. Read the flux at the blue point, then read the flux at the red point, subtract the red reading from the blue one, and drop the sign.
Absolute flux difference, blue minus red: 2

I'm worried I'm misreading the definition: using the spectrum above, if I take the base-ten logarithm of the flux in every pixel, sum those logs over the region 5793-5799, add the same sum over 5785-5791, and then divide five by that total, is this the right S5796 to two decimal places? 0.51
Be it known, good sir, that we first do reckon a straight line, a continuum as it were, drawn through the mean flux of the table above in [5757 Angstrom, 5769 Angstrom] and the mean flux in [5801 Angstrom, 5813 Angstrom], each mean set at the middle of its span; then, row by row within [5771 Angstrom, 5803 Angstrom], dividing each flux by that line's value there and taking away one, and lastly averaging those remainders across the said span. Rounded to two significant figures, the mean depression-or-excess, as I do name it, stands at -0.050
